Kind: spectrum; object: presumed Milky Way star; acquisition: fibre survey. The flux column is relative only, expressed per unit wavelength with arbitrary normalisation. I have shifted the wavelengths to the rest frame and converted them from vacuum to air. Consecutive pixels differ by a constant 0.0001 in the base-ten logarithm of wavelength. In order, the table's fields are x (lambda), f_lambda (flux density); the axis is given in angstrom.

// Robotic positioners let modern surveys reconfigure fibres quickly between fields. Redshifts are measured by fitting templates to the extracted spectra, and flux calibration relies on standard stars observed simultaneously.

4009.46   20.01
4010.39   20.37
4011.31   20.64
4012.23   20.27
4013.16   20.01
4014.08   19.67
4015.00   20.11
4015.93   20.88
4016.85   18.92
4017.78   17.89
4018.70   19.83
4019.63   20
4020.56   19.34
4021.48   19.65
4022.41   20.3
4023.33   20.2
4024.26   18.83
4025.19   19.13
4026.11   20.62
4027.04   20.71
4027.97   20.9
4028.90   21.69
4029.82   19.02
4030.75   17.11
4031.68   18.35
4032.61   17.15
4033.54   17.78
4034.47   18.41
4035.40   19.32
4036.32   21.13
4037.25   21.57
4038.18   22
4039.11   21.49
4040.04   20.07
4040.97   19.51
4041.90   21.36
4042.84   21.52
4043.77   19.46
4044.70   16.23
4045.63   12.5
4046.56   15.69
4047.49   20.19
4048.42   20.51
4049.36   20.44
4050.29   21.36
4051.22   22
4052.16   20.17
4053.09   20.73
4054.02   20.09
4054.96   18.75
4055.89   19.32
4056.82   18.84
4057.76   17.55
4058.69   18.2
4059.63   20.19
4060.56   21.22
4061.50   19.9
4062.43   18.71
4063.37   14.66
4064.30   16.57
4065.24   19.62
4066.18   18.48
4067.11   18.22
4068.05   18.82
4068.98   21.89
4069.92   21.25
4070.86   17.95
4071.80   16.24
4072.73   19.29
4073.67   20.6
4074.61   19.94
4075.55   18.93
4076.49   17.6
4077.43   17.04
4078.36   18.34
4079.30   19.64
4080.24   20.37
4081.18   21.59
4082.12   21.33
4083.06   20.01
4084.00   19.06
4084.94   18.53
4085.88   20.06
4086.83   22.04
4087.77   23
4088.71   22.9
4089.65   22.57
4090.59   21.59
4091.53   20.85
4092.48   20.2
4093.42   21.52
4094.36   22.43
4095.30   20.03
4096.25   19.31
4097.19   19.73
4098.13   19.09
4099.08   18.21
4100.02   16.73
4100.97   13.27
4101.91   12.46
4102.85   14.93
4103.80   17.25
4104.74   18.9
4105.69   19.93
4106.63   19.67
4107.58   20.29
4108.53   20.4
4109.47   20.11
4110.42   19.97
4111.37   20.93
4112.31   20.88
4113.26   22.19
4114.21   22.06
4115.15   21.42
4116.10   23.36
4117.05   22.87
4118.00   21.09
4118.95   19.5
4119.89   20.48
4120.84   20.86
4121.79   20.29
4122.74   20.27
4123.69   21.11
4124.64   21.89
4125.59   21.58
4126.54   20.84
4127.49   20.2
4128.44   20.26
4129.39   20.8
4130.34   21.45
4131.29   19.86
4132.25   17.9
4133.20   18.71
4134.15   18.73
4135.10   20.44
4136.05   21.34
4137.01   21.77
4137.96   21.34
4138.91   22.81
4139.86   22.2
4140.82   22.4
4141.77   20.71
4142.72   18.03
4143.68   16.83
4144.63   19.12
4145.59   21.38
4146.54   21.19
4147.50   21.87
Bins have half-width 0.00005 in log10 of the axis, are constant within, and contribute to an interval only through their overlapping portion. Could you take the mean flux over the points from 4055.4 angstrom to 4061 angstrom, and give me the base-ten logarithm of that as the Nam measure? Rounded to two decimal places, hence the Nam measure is 1.28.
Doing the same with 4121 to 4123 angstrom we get 1.31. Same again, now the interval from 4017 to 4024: 1.29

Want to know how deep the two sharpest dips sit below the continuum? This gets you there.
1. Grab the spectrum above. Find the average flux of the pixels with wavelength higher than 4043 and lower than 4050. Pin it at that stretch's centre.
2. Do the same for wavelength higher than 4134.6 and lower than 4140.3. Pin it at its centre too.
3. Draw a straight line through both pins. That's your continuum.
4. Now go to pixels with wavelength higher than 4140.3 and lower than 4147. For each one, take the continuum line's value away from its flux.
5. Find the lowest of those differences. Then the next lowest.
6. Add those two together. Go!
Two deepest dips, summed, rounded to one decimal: -8.9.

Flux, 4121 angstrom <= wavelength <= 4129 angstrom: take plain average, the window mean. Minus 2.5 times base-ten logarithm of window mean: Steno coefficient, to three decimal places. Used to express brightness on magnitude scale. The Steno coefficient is -3.295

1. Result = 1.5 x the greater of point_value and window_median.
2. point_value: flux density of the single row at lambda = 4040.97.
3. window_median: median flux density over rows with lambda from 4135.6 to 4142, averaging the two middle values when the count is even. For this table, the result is 32.7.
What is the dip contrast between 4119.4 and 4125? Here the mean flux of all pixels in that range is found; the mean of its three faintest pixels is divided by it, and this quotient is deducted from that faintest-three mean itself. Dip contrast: 19.4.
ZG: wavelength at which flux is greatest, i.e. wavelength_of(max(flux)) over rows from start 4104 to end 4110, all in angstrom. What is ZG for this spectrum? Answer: 4108.53 angstrom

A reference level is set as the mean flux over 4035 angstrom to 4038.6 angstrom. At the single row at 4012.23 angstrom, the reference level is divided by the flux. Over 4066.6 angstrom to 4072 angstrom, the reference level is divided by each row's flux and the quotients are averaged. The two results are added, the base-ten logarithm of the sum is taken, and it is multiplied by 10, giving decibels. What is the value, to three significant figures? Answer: 3.32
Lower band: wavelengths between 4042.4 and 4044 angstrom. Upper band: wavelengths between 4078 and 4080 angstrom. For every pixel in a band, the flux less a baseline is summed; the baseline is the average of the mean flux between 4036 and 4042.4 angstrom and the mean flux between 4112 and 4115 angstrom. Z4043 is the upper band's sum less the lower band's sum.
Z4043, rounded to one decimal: -3.0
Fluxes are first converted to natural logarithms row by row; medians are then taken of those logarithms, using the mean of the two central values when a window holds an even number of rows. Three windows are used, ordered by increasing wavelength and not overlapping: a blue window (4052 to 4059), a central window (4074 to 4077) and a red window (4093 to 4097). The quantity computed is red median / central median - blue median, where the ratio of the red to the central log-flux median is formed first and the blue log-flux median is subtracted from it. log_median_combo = -1.92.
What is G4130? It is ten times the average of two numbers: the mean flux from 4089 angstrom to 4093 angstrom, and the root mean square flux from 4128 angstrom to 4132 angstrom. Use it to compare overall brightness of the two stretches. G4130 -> 210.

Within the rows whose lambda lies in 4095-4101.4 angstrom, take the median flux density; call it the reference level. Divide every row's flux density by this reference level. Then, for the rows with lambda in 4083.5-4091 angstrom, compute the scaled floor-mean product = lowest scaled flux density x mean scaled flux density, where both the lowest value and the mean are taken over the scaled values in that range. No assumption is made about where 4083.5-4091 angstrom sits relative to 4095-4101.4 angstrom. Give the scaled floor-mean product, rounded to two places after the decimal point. 1.08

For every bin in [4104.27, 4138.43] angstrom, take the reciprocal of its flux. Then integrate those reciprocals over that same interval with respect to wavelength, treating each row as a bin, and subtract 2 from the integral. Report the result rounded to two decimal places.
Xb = -0.34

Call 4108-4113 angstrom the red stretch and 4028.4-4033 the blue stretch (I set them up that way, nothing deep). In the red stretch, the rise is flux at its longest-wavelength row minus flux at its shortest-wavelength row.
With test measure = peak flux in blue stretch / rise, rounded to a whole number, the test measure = 45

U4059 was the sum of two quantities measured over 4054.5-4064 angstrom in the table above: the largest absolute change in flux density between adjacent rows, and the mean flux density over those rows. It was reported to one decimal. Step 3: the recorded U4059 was 22.8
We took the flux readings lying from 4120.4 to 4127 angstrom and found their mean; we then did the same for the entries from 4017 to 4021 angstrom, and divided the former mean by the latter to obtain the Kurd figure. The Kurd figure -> 1.09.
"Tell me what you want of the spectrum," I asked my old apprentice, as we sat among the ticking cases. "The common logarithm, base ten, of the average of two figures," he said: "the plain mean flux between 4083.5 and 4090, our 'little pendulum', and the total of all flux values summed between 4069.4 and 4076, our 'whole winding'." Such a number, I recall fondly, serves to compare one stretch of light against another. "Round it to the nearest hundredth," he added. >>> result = 1.89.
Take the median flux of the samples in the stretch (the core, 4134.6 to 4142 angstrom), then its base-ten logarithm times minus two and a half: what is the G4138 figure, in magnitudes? -3.33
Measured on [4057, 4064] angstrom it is -3.18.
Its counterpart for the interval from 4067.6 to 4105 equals -3.24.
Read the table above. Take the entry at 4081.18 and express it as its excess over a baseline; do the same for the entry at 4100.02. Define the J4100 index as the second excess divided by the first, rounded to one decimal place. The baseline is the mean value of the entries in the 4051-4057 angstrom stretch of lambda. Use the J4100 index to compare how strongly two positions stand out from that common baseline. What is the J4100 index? -2.0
